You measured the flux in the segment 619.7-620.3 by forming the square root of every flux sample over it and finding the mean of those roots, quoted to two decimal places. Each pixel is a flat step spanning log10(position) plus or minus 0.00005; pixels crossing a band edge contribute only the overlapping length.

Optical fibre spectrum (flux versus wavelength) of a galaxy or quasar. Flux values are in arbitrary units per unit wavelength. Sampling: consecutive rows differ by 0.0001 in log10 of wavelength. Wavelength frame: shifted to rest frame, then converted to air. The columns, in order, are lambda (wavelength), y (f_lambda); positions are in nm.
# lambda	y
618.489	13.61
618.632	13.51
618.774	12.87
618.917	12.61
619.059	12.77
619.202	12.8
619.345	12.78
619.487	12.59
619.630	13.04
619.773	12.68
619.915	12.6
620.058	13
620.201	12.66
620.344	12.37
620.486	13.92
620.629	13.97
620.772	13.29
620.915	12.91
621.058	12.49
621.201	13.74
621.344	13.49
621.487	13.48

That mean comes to 3.57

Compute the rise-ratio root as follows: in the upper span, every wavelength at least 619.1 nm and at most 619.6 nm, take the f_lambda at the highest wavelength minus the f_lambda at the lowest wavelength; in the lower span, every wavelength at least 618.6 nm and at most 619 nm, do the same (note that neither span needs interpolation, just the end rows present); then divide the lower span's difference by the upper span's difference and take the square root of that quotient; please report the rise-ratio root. 2.1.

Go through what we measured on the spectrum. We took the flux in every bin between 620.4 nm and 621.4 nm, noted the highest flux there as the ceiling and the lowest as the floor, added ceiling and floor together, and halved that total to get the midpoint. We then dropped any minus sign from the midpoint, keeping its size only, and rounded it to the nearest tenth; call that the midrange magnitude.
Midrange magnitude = 13.2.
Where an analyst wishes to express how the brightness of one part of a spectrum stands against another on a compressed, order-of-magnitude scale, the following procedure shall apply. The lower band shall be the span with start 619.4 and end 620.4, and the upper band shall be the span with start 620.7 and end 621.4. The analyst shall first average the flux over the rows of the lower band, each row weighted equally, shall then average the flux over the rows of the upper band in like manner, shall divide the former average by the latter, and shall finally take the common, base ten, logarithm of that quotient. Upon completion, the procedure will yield -0.016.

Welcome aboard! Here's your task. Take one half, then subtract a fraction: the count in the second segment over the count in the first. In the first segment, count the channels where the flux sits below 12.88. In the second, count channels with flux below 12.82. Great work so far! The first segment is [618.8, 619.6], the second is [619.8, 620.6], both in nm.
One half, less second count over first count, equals -0.10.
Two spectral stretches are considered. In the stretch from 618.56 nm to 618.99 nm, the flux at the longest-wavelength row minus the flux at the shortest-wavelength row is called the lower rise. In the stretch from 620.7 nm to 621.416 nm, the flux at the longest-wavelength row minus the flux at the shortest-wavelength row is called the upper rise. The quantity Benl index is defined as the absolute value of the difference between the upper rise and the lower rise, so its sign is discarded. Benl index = 1.1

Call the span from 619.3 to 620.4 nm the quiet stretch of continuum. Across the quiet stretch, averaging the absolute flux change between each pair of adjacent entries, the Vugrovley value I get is 0.30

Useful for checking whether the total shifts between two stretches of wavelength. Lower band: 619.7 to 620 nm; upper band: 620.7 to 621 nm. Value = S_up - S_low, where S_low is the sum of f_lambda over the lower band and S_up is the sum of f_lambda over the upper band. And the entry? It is 0.92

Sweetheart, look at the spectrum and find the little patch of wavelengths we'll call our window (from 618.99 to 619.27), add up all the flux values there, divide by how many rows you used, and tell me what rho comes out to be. 12.8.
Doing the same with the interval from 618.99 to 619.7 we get 12.8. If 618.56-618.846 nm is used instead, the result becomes 13.2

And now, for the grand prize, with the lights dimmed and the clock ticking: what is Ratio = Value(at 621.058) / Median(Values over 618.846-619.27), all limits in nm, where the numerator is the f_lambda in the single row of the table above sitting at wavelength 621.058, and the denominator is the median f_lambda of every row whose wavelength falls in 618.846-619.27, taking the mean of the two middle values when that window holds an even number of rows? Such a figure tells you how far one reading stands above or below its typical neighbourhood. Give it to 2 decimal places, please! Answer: 0.98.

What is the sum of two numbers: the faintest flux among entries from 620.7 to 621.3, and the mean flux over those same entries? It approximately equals 25.6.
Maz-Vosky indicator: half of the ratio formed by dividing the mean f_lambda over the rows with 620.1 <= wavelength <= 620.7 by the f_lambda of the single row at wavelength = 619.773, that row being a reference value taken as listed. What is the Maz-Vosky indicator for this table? 0.522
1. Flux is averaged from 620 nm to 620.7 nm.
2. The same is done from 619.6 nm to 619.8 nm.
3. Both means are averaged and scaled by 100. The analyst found 1302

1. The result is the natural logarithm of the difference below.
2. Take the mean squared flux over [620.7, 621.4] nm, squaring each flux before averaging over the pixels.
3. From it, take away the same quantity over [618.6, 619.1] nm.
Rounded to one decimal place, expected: 1.9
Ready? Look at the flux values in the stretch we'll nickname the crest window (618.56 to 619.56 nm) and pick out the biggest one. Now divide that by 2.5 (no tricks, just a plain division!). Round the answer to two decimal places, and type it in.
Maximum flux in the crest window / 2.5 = 5.40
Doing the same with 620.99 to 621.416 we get 5.50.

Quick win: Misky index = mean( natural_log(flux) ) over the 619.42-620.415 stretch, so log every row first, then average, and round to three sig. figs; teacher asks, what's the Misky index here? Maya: 2.54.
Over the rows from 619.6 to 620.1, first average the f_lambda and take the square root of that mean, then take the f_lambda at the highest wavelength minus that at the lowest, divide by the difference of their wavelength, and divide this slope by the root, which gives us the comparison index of 0.0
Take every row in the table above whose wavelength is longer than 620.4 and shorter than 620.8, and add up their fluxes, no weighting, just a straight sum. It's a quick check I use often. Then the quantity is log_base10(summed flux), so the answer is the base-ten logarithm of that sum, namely 1.61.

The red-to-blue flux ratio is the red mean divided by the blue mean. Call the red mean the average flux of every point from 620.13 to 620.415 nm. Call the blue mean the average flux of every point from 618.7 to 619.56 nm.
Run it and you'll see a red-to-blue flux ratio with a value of 0.98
